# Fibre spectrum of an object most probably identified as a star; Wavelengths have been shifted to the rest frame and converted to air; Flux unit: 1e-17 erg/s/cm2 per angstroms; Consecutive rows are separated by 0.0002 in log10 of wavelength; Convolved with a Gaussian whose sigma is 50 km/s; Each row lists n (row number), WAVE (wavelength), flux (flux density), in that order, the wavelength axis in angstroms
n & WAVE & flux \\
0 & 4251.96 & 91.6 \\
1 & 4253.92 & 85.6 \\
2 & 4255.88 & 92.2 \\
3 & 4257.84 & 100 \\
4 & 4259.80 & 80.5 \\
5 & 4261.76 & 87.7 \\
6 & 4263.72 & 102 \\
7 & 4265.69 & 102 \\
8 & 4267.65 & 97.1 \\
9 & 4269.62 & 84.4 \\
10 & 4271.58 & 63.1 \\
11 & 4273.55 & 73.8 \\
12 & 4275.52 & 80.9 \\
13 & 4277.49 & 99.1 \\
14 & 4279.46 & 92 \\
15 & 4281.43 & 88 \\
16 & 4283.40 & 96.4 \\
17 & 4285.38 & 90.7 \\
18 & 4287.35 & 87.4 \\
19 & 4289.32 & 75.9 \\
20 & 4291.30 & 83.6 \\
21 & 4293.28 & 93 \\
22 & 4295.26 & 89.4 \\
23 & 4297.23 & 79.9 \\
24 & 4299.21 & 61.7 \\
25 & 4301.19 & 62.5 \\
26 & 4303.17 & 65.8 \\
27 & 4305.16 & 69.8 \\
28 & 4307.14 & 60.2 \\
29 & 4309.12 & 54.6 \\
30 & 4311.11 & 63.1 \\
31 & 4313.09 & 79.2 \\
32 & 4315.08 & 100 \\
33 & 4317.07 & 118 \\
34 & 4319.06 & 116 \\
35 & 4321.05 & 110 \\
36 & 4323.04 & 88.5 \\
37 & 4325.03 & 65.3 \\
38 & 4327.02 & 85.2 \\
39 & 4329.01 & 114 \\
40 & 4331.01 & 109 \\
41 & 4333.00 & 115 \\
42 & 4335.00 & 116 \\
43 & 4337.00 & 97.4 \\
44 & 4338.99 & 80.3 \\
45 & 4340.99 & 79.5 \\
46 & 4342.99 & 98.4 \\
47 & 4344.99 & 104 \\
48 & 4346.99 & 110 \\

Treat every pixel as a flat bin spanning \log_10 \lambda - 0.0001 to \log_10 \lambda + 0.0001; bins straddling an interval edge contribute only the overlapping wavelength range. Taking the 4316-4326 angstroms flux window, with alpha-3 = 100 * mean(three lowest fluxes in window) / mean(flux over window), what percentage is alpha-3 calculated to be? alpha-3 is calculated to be 88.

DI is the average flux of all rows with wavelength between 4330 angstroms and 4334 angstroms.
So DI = 112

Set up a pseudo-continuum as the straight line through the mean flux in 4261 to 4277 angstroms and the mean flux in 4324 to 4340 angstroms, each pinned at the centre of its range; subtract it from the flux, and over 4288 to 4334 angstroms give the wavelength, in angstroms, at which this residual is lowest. 4309.12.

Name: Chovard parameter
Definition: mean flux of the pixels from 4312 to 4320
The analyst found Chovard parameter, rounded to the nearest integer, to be 103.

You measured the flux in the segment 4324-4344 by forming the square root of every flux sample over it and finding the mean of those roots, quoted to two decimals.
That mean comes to 9.76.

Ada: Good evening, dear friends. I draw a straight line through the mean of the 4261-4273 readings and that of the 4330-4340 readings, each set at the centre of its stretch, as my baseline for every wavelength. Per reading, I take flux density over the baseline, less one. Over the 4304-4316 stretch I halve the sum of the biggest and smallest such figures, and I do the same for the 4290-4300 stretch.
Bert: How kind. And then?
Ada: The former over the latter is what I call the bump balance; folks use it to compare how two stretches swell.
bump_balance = 1.2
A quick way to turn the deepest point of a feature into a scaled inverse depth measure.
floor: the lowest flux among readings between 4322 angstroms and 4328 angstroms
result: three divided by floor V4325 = 0.046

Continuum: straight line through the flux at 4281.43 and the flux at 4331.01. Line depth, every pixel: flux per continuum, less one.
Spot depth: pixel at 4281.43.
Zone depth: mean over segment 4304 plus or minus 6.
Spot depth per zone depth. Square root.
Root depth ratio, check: 0.00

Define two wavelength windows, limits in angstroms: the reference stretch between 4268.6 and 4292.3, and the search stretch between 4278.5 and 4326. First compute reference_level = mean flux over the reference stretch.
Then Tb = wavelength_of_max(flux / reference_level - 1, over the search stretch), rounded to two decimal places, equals 4317.07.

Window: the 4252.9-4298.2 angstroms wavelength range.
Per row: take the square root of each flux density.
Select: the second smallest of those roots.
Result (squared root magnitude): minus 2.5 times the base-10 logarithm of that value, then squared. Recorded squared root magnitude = 5.5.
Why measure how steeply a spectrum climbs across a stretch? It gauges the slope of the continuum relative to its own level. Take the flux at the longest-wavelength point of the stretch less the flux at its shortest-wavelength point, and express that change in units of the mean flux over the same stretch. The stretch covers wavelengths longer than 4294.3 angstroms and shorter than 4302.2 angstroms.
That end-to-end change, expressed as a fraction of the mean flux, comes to -0.4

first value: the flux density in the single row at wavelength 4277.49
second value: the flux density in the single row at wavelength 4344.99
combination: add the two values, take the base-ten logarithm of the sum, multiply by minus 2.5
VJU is -5.77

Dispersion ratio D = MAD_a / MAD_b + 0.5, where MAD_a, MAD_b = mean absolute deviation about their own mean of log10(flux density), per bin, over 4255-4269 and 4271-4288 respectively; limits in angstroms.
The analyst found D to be 1.16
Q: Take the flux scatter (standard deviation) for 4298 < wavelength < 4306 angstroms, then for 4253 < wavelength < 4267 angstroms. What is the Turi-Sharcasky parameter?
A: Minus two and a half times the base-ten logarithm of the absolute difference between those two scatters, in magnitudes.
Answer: -1.7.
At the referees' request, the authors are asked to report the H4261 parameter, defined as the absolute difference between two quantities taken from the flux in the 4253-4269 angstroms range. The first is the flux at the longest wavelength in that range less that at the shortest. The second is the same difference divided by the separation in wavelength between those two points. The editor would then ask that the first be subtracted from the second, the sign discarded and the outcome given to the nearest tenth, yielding 10.7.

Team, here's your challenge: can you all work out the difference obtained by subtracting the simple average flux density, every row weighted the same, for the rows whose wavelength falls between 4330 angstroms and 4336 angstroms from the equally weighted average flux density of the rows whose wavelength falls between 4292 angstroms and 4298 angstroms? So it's -26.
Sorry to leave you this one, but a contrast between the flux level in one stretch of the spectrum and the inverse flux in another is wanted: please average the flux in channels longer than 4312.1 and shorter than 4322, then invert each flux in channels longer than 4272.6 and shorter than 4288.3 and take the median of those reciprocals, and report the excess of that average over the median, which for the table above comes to 105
